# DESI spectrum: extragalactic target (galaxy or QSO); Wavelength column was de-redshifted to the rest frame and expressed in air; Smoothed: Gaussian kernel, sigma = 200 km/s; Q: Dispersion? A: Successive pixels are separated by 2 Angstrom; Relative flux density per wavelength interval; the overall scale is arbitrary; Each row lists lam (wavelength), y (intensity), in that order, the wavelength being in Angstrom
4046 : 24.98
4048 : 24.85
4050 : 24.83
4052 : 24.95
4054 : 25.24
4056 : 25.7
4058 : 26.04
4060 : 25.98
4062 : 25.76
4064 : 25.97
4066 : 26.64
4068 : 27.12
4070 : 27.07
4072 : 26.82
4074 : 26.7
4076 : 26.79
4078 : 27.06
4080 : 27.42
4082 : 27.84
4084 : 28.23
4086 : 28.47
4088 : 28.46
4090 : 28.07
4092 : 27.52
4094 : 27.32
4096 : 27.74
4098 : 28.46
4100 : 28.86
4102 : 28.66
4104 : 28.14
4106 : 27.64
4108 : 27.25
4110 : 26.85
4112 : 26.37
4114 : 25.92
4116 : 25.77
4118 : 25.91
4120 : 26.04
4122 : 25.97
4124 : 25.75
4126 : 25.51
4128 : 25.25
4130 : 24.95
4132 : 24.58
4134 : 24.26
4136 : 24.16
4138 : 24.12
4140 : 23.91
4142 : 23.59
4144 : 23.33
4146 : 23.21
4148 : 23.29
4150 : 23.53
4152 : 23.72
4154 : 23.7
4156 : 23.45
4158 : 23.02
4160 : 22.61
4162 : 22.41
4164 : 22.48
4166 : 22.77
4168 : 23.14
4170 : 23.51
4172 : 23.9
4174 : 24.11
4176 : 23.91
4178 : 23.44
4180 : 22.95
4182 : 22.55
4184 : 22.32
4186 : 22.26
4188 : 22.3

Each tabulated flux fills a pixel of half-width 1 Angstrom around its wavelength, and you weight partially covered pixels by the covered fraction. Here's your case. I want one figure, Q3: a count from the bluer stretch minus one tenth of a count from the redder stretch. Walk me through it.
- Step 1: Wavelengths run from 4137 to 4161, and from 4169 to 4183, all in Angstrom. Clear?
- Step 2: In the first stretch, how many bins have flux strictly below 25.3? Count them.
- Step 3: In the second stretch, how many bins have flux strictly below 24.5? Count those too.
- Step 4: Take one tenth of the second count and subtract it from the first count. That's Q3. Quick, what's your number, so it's 11.3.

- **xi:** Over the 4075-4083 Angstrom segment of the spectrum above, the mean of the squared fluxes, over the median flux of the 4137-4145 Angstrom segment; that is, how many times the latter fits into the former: 31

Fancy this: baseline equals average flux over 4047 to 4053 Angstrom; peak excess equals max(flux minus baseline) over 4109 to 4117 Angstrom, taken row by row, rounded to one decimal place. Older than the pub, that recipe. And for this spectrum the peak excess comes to 2.0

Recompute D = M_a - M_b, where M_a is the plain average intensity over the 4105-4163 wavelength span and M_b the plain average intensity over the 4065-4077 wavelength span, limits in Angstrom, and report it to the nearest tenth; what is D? -2.2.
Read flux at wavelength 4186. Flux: 22.26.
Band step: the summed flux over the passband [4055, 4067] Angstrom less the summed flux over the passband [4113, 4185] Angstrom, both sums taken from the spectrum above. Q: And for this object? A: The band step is -707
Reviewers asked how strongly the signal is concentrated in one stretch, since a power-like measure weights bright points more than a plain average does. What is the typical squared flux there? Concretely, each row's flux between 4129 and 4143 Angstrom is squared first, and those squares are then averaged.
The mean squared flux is 587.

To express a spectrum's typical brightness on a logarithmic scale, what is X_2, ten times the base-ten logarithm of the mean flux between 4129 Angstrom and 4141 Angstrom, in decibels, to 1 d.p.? 13.9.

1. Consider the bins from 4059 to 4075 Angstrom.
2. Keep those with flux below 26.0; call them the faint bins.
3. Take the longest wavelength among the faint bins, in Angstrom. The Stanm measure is 4064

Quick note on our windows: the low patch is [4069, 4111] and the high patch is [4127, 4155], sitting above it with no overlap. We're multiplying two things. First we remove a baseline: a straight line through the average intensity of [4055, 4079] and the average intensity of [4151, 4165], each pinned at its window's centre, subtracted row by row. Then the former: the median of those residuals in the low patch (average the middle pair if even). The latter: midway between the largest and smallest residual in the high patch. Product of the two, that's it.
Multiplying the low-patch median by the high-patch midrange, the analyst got 0.9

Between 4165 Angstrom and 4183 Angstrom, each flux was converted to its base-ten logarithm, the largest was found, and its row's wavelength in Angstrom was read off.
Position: 4174 Angstrom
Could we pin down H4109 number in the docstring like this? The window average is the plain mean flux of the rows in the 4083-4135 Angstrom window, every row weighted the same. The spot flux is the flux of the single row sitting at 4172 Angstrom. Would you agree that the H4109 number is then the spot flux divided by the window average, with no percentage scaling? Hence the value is 0.89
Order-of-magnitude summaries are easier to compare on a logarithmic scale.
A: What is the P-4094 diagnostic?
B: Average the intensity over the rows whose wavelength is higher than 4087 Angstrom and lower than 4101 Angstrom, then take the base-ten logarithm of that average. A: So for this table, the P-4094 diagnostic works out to 1.448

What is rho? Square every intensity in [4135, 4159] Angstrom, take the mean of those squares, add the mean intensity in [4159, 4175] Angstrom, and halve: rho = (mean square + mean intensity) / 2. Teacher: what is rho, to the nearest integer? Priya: 290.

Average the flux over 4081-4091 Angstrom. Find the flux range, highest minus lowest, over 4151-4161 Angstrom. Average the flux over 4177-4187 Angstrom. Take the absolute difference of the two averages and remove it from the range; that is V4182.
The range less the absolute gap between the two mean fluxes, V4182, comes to -4.4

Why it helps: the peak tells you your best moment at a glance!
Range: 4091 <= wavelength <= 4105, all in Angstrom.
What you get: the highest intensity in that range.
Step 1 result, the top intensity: 28.86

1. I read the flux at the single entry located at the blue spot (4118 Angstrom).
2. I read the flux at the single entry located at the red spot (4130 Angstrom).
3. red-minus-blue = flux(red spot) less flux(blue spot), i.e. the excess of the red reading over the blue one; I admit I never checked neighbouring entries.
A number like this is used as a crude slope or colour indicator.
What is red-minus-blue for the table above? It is -1.0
